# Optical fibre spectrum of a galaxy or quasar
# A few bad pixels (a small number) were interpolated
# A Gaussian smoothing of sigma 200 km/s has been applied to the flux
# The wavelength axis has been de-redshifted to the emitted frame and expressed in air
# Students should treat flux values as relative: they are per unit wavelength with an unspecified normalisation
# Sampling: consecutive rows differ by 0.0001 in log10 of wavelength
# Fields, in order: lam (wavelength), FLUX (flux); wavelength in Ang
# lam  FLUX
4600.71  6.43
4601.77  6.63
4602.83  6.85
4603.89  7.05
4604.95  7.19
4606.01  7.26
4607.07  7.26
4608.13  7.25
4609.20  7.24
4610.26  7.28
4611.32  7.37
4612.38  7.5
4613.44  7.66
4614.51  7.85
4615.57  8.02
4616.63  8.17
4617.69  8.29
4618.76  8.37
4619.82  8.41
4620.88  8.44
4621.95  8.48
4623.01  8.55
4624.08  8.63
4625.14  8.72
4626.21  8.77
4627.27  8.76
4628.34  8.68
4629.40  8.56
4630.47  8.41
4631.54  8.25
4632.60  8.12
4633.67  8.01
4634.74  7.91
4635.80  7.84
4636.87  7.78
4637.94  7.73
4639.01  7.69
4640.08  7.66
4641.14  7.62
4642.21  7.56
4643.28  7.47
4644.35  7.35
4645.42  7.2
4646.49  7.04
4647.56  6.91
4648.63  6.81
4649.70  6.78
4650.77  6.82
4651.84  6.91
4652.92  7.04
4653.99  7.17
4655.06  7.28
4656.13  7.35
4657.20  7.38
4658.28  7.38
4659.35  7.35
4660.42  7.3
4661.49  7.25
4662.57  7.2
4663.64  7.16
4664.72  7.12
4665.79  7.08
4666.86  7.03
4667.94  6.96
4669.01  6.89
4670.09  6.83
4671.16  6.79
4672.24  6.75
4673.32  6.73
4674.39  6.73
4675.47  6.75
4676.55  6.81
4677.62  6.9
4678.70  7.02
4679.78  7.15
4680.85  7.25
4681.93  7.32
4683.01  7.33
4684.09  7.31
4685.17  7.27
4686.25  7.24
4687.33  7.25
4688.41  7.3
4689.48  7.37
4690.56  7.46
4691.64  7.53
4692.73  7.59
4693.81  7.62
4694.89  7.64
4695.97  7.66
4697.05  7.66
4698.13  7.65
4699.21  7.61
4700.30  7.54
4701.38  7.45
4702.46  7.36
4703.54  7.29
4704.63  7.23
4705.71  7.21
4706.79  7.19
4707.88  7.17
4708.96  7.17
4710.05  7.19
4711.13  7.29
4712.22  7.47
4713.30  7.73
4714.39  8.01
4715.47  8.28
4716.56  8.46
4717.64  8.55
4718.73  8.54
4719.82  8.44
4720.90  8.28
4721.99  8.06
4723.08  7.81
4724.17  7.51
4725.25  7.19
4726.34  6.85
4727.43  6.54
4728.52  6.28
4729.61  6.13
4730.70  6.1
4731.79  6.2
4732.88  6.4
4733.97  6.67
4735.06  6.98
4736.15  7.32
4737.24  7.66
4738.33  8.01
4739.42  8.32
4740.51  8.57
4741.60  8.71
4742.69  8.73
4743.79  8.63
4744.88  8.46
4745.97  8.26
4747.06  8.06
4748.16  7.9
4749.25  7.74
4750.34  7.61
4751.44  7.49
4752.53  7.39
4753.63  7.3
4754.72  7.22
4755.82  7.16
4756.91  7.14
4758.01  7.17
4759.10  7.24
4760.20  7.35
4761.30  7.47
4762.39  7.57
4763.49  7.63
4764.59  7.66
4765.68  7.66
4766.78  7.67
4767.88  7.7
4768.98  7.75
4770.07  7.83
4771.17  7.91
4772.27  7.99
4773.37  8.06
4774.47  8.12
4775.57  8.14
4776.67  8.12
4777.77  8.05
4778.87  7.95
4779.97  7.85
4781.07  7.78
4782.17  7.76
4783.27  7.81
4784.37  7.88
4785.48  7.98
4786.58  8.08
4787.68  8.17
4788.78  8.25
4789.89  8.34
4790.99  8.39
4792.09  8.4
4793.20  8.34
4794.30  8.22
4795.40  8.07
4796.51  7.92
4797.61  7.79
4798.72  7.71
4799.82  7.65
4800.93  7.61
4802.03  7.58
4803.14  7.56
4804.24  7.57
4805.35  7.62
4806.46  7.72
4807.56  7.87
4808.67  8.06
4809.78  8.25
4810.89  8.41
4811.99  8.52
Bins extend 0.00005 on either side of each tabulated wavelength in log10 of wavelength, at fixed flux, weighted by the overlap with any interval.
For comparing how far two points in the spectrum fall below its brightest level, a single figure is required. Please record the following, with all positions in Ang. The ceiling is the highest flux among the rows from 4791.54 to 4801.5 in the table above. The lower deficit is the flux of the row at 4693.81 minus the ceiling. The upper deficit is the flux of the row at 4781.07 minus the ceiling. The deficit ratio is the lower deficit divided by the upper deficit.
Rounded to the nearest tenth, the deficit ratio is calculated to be 1.3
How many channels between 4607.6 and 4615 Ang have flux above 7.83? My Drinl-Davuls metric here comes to 1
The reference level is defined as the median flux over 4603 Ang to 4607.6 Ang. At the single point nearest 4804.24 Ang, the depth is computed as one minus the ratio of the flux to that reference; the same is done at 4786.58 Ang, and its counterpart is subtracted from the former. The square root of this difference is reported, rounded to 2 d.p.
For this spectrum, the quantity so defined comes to 0.27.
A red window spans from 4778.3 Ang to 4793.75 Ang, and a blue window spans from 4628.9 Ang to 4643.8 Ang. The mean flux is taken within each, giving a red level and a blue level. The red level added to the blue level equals 15.97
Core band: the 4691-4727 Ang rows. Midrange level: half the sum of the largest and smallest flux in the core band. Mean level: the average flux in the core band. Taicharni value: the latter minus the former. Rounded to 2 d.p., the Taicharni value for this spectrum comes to -0.06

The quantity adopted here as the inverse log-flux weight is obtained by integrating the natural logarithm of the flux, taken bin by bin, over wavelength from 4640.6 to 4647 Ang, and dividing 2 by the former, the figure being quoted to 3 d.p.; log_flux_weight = 0.156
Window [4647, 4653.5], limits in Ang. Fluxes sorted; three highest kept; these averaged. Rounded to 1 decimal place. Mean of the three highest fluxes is 7.0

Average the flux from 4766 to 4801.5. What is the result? 7.98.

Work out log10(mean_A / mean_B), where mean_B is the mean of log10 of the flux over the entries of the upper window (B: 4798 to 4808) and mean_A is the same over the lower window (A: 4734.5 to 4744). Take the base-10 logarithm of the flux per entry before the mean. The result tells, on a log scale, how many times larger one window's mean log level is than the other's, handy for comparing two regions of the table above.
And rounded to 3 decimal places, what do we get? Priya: 0.011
